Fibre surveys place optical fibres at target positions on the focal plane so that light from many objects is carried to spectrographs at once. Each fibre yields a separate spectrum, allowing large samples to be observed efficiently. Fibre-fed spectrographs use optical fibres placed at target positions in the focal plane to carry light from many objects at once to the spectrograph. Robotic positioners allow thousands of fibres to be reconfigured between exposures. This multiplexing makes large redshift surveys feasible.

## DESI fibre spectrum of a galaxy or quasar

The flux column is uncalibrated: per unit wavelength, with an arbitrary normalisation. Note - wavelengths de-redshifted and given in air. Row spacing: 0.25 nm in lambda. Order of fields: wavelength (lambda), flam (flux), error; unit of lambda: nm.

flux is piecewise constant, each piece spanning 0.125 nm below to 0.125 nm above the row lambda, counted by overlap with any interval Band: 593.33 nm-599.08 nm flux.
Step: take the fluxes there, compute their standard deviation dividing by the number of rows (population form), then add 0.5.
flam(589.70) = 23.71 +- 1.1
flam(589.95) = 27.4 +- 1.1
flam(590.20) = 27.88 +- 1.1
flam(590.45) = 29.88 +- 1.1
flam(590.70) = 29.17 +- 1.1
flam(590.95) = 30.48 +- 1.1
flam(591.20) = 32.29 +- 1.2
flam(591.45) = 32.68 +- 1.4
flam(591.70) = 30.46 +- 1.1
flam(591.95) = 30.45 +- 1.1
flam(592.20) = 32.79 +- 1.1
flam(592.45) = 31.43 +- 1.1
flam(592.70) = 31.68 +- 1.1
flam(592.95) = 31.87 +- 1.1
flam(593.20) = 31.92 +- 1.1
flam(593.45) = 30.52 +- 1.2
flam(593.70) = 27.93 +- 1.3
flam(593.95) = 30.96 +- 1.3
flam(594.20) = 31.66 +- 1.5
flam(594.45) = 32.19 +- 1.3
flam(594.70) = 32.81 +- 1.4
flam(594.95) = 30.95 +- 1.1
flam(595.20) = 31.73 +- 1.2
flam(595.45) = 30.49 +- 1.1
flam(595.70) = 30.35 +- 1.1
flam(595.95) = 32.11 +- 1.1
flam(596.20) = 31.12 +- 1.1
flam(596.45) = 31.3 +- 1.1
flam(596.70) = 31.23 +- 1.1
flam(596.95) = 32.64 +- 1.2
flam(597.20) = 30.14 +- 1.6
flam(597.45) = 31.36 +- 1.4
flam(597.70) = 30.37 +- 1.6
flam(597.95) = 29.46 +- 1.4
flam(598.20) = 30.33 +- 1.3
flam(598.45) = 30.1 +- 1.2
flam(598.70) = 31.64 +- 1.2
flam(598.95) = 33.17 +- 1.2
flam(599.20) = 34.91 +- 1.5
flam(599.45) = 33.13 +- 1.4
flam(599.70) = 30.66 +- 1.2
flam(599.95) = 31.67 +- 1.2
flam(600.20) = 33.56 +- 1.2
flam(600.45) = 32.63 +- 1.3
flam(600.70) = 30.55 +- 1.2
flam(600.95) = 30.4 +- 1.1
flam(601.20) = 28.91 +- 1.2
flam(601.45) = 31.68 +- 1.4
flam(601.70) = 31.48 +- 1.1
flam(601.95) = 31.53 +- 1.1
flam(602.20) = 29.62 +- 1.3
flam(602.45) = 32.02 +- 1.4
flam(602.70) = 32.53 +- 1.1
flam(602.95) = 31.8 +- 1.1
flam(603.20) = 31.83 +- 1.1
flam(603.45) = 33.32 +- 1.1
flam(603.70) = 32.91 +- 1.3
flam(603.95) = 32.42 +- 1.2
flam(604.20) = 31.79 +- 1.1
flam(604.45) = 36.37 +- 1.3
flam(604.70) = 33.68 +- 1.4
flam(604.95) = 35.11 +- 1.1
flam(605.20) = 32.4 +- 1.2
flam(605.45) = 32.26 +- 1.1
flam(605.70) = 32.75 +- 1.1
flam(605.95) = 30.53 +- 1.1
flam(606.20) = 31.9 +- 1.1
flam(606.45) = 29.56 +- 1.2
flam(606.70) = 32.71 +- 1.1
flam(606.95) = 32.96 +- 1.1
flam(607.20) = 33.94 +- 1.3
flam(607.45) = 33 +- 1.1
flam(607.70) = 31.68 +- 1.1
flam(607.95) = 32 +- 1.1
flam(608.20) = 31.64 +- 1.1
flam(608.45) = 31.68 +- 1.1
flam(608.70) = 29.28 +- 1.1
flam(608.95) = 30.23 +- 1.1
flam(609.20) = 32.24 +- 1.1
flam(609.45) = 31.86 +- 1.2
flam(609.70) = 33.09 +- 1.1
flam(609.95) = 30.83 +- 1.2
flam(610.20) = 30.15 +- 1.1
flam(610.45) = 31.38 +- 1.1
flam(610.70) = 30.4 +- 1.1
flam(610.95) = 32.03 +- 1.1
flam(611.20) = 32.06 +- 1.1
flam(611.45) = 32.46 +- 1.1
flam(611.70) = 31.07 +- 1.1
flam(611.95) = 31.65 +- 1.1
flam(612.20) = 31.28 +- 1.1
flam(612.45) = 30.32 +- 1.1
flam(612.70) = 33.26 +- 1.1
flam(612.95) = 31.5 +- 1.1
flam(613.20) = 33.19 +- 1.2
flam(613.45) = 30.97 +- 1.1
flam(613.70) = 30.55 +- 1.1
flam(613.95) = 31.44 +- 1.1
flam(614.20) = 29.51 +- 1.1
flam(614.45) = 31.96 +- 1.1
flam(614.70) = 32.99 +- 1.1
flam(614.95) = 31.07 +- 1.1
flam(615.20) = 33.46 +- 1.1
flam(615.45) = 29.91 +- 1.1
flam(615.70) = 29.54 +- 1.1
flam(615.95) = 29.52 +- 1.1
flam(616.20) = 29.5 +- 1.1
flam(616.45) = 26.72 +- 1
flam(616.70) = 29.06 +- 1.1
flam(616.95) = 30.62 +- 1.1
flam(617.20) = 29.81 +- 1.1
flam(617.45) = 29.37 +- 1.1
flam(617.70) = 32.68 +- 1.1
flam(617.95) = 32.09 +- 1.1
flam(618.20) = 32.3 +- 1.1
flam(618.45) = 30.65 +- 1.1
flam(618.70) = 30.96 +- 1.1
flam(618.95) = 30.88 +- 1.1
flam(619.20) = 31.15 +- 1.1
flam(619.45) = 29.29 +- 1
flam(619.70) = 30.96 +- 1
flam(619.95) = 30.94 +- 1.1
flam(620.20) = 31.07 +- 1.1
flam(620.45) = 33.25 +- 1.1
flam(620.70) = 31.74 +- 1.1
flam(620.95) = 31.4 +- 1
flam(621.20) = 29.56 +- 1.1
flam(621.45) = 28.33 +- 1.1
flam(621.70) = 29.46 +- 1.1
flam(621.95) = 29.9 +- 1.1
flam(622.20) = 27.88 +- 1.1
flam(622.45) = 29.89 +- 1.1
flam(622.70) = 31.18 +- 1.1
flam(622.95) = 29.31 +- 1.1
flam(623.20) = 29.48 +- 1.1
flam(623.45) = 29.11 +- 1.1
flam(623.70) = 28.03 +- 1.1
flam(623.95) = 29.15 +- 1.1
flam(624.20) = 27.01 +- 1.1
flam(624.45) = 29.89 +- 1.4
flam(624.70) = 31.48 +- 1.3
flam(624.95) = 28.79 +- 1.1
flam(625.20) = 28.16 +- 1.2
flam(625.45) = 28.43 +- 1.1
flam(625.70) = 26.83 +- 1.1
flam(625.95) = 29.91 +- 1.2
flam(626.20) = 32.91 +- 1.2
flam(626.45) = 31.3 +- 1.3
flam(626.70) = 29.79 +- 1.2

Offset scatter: 1.64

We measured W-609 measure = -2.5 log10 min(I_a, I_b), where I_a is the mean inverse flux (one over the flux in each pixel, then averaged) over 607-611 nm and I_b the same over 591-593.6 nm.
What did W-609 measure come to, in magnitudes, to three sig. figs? 3.75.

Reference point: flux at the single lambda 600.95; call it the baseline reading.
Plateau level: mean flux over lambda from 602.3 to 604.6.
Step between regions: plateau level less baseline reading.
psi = 2.4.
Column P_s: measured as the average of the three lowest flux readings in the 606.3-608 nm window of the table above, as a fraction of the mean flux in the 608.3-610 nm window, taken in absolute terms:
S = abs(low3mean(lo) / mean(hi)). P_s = 0.99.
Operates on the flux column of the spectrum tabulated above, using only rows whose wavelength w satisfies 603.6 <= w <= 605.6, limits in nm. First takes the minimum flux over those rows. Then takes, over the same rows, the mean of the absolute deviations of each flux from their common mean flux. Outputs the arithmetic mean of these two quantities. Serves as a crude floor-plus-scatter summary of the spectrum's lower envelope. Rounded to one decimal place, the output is 16.5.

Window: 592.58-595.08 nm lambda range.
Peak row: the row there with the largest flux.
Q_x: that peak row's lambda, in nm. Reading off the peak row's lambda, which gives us 594.70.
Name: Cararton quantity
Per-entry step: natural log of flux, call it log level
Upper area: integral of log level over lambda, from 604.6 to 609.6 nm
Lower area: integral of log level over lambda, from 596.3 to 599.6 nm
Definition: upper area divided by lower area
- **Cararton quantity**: 1.5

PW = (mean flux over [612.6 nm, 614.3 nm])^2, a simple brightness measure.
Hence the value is 992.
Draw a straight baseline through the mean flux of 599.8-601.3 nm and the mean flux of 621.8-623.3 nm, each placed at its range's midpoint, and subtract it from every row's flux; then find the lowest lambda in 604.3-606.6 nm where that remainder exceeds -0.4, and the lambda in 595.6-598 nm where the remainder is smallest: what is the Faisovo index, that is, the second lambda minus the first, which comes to -6.50 nm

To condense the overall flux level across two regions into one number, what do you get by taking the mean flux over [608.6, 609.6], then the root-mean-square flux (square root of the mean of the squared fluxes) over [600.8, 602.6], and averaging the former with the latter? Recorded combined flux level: 30.9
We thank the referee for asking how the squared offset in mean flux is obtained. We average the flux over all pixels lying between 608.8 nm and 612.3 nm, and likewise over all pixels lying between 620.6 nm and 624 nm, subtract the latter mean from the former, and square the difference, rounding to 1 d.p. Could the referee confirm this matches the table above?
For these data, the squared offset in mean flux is 3.5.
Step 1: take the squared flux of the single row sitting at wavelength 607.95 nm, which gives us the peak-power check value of 1024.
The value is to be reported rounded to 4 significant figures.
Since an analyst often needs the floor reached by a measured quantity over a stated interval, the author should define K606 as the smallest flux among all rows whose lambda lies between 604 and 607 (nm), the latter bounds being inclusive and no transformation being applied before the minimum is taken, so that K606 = 29.56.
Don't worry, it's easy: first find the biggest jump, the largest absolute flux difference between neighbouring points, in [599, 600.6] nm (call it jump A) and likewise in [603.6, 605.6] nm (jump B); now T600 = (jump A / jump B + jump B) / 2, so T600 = 2.6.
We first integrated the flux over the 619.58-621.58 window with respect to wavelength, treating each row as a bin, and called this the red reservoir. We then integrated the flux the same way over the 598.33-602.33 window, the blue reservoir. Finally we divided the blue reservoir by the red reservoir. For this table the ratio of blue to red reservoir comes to 2.0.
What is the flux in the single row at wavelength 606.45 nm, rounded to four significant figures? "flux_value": 29.56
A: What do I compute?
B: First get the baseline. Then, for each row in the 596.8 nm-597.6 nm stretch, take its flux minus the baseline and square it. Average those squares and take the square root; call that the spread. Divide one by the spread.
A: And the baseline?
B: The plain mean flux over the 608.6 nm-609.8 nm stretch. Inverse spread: 1.0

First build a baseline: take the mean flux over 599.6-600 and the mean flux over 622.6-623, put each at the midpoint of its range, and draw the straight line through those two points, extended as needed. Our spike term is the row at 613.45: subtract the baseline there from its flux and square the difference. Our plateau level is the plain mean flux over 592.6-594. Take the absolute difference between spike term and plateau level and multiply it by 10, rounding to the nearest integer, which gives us 307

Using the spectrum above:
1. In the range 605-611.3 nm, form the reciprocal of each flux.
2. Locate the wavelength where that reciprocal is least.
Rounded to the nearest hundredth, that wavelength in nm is 607.20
